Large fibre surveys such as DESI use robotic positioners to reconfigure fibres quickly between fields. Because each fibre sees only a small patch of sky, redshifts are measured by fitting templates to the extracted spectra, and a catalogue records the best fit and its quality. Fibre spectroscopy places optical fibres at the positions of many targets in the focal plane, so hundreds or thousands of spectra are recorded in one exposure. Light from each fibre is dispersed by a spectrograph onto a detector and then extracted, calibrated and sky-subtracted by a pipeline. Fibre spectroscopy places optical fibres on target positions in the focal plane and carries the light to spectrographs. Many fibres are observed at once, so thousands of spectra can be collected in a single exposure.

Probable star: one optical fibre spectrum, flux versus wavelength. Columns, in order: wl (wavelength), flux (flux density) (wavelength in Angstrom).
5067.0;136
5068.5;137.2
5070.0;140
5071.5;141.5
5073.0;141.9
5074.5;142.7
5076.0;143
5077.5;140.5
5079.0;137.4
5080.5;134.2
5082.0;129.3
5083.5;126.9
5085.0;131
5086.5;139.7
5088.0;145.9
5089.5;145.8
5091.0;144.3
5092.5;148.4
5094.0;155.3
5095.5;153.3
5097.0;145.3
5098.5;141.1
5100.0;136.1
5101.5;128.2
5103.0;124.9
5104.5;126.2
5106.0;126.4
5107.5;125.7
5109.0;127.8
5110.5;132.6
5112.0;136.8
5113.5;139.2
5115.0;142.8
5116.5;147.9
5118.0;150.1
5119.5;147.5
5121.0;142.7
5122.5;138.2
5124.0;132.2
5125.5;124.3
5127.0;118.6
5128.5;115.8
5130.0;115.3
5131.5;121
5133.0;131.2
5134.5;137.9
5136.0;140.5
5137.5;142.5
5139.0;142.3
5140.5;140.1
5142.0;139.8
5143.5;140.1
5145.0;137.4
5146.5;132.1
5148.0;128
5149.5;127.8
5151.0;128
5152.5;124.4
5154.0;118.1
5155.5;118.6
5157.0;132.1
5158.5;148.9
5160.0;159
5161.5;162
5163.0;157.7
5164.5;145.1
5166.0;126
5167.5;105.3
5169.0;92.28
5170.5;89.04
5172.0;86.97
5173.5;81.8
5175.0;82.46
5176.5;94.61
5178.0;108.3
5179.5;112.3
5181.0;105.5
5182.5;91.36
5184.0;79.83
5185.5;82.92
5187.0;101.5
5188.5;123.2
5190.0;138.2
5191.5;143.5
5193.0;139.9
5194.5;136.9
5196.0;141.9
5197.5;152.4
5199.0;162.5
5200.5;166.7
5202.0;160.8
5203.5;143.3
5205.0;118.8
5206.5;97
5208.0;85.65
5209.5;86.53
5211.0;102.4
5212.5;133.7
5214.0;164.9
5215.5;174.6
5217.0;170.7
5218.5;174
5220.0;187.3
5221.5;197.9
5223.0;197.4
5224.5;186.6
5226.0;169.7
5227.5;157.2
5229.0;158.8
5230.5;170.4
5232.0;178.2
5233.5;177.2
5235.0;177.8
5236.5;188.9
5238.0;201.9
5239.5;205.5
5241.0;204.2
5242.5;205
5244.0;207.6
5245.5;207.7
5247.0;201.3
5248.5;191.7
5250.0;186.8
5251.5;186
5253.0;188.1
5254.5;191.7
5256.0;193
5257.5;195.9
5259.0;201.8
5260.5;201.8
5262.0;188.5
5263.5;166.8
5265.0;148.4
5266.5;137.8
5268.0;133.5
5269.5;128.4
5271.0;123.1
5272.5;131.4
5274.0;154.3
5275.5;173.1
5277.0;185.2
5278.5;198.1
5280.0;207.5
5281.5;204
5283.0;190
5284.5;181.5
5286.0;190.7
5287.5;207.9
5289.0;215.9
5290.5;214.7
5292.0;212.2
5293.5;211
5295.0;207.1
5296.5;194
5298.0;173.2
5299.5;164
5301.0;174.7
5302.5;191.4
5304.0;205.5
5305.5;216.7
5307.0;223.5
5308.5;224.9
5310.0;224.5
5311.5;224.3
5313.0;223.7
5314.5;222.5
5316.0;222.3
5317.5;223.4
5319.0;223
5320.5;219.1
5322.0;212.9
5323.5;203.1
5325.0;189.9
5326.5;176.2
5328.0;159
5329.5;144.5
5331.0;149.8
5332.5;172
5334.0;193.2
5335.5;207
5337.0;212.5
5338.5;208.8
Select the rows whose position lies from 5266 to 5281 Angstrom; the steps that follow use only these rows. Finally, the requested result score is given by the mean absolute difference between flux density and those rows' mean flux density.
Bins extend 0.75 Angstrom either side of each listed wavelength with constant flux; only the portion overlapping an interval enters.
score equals 27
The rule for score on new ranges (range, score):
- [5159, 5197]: 24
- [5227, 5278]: 21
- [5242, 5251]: 7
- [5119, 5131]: 11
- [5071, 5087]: 5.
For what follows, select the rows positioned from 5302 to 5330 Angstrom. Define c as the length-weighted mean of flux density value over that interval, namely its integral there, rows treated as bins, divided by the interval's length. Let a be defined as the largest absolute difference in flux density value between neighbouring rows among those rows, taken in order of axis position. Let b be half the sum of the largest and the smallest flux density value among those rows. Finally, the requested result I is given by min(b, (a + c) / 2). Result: 112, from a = 17.2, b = 185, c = 208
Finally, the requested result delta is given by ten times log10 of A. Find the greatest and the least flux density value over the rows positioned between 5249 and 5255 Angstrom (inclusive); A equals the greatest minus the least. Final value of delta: 8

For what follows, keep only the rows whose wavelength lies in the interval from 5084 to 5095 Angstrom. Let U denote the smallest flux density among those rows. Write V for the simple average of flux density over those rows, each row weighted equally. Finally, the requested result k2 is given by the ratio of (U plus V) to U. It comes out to 2.10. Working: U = 131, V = 144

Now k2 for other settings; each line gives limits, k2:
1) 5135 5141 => 2.01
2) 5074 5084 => 2.07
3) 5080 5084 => 2.03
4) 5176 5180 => 2.11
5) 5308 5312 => 2.00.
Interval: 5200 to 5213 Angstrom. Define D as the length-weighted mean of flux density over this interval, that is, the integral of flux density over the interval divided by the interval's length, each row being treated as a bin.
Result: 121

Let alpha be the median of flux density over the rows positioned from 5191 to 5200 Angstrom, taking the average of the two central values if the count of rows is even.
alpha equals 143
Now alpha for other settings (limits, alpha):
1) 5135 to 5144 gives 140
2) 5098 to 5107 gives 127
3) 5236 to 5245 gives 205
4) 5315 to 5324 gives 221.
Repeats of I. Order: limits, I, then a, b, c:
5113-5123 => 75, 5.1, 144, 144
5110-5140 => 73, 10.2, 133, 135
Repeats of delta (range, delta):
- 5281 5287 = 14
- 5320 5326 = 15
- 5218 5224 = 14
